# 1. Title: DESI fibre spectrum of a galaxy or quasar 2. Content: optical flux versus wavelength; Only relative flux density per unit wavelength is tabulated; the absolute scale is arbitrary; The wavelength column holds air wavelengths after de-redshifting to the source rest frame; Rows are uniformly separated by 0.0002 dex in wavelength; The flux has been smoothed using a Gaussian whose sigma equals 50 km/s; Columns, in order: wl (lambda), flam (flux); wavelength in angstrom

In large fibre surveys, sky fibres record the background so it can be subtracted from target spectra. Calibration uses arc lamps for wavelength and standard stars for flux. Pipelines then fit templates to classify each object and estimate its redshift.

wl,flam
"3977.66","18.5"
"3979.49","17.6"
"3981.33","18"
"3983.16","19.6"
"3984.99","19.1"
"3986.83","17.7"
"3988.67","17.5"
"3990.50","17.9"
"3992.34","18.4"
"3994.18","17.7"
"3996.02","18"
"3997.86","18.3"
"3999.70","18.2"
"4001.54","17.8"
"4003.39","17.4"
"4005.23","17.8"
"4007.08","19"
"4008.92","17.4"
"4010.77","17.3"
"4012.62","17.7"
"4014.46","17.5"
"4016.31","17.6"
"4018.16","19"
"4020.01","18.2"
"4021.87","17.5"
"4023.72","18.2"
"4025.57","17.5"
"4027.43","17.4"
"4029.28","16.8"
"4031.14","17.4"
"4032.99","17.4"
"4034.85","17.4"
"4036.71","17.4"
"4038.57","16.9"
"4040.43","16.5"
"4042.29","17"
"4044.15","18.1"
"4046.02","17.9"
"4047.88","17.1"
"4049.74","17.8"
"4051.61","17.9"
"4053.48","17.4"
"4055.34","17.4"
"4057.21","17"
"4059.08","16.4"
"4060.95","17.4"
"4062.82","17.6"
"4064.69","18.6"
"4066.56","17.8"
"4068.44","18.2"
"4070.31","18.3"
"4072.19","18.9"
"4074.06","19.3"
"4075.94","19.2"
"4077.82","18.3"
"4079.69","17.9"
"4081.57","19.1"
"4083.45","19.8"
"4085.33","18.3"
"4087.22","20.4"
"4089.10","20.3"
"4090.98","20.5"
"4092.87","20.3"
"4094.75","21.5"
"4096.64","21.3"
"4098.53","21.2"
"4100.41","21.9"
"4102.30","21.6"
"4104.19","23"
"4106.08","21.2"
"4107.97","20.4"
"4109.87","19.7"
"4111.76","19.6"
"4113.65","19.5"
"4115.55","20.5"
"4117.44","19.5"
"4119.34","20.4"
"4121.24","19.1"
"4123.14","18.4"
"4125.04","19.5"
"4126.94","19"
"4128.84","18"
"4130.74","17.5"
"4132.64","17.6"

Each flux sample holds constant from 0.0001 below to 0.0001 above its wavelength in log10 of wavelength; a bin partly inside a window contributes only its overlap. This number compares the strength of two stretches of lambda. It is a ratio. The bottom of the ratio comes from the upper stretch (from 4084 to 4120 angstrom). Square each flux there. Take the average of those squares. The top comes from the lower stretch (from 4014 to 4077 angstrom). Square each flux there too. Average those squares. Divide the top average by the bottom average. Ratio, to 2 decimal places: 0.74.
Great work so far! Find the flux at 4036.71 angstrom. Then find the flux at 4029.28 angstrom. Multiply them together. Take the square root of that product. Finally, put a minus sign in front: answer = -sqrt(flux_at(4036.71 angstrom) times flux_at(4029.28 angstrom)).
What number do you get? -17.1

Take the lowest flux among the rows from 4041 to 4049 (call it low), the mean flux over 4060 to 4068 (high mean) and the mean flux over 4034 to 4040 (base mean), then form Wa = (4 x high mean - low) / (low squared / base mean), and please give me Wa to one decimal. 3.2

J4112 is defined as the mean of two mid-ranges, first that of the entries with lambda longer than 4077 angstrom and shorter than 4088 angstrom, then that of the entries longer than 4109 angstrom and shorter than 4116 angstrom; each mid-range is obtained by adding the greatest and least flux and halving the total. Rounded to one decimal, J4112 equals 19.6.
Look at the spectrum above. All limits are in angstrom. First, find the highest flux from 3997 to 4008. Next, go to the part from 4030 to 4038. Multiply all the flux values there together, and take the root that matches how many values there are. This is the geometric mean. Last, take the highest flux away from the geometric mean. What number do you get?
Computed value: -2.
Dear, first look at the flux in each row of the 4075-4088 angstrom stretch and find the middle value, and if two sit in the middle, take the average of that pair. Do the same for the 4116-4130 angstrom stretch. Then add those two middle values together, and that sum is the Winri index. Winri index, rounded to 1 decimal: 38.2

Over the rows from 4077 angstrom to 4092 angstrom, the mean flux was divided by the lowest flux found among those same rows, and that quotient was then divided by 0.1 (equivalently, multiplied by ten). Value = 10.80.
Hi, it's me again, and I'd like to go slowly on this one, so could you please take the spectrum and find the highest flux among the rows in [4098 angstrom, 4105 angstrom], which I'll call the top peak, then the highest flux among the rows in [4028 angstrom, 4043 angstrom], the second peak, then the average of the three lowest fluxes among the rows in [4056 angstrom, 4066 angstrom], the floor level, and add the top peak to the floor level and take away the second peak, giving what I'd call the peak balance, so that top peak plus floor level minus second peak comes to 22.5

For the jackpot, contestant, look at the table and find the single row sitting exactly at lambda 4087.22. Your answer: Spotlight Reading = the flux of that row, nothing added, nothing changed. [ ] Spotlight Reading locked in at 20.4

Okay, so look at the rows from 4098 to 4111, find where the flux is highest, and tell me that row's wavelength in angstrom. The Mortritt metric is 4104.19 angstrom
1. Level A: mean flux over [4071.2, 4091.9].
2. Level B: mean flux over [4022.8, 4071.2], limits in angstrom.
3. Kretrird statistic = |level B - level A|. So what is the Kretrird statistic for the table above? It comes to 1.8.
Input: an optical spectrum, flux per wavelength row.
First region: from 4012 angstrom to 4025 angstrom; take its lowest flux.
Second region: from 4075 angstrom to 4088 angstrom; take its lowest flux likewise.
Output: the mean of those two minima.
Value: 17.7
